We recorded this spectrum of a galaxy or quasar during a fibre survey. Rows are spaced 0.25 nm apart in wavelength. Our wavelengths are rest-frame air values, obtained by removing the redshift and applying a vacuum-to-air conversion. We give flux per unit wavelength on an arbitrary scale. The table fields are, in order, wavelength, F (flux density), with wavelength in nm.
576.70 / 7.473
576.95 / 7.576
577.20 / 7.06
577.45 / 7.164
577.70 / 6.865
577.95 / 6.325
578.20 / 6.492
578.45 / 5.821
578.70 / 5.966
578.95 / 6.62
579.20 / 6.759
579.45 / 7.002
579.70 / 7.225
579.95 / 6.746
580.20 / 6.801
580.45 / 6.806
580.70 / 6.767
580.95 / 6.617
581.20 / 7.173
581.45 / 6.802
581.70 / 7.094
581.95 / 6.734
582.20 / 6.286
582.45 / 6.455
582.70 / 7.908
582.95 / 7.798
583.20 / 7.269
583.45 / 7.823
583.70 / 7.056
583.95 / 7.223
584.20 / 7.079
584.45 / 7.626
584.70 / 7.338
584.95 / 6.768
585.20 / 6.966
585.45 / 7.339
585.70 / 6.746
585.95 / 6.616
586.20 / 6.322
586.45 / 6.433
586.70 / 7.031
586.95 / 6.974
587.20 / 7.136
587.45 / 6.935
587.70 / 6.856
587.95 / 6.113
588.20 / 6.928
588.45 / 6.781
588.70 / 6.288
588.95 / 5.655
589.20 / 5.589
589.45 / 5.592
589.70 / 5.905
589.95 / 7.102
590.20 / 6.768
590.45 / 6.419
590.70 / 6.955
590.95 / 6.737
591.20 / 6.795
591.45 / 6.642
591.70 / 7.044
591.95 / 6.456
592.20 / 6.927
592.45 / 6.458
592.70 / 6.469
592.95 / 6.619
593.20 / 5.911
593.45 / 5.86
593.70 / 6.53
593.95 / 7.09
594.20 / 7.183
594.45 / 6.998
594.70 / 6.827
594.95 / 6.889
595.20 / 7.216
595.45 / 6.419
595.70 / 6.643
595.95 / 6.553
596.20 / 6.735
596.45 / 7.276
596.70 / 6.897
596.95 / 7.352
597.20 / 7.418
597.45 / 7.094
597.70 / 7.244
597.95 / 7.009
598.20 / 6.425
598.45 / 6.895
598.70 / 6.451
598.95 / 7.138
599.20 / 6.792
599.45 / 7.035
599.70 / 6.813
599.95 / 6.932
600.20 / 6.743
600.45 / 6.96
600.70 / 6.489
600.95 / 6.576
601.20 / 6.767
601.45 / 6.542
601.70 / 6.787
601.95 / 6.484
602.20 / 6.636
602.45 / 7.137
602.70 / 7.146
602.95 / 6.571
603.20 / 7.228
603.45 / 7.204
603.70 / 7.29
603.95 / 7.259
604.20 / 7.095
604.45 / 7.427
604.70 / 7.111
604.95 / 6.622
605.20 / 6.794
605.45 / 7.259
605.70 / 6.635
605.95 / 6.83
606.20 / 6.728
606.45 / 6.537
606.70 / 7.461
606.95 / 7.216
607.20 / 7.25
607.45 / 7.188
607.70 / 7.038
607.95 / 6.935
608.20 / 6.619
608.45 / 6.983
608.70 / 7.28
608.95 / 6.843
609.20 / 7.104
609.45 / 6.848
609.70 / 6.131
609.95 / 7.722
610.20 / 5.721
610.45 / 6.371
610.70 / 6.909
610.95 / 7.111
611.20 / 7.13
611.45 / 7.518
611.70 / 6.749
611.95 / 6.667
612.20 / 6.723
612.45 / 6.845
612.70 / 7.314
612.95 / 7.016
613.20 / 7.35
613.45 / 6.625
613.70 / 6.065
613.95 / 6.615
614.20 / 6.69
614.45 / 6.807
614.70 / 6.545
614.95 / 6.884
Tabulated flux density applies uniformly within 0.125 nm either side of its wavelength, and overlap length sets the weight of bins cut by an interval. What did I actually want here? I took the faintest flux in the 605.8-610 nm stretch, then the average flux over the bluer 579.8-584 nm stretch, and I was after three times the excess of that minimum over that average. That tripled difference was -2.7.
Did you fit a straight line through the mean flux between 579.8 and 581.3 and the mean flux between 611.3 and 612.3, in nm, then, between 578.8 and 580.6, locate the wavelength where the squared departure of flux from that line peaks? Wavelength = 579.70 nm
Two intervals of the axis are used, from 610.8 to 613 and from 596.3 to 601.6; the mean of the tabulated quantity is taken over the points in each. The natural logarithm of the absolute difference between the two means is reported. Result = -2.2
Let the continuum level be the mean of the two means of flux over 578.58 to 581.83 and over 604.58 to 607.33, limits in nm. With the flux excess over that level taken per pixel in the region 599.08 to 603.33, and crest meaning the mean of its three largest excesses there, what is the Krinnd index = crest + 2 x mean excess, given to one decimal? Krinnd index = 0.2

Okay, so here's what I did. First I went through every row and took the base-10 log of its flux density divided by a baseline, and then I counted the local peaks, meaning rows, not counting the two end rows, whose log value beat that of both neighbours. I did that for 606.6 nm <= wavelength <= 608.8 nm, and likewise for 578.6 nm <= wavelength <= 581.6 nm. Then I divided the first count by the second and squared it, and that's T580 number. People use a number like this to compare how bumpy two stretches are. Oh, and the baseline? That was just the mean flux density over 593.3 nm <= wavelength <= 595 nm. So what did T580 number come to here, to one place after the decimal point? 0.1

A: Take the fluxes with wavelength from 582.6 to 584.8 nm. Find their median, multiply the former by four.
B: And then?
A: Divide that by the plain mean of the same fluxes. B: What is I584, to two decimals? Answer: 3.94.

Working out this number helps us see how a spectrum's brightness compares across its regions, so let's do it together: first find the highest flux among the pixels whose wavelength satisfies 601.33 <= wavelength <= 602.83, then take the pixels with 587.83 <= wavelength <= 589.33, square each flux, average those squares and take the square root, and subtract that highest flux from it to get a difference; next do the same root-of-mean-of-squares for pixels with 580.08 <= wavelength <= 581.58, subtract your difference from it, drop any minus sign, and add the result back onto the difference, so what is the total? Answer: 6.83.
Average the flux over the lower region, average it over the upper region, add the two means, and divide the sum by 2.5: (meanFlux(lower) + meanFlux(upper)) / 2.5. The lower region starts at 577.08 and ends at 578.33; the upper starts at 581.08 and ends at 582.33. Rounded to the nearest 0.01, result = 5.44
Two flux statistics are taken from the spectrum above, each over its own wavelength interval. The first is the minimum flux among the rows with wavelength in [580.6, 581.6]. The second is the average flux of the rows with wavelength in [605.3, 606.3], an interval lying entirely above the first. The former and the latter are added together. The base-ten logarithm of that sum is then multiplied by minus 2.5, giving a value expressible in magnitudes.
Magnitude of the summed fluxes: -2.82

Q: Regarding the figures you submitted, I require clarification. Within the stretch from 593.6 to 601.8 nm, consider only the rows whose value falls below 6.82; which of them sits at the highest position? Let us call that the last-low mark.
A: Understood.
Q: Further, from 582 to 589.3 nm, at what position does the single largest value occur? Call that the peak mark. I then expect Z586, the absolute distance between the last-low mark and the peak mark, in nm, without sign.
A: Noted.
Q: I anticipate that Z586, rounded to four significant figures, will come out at 19.00 nm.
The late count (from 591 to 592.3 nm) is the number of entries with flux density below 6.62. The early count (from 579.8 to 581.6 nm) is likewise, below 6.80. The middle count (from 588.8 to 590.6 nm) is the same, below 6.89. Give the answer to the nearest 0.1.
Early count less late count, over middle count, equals 0.3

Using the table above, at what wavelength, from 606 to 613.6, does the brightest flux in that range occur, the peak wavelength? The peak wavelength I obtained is 609.95 nm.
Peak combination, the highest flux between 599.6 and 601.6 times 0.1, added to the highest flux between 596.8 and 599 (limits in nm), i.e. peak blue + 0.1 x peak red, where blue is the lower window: 8.11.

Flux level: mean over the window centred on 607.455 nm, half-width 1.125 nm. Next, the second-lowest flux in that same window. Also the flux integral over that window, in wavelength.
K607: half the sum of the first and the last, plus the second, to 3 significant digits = 18.0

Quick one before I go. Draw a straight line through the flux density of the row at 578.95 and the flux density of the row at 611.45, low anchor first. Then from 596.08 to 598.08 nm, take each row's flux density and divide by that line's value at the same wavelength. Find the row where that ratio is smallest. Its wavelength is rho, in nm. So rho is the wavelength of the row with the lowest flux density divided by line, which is 596.20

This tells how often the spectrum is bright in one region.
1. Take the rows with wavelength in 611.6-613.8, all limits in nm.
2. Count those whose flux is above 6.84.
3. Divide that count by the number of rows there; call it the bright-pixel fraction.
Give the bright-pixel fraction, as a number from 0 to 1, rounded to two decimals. 0.44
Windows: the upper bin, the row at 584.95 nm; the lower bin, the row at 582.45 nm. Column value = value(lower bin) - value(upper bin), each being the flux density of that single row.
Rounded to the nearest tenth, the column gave -0.3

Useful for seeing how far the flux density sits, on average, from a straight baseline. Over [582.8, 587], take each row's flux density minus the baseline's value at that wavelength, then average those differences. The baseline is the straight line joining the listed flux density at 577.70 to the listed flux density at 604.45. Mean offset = 0.1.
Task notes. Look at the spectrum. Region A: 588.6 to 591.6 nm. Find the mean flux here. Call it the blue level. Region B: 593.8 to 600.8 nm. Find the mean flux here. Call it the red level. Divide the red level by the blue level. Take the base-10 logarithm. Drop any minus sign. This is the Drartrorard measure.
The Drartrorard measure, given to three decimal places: 0.035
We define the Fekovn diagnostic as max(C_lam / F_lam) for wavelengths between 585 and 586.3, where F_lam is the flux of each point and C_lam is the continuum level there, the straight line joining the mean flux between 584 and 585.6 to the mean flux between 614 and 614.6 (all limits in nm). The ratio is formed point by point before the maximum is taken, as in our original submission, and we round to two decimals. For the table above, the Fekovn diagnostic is 1.13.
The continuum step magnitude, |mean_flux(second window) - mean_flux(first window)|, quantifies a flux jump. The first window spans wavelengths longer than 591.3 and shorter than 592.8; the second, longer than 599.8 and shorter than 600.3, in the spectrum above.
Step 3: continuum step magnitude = 0.17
